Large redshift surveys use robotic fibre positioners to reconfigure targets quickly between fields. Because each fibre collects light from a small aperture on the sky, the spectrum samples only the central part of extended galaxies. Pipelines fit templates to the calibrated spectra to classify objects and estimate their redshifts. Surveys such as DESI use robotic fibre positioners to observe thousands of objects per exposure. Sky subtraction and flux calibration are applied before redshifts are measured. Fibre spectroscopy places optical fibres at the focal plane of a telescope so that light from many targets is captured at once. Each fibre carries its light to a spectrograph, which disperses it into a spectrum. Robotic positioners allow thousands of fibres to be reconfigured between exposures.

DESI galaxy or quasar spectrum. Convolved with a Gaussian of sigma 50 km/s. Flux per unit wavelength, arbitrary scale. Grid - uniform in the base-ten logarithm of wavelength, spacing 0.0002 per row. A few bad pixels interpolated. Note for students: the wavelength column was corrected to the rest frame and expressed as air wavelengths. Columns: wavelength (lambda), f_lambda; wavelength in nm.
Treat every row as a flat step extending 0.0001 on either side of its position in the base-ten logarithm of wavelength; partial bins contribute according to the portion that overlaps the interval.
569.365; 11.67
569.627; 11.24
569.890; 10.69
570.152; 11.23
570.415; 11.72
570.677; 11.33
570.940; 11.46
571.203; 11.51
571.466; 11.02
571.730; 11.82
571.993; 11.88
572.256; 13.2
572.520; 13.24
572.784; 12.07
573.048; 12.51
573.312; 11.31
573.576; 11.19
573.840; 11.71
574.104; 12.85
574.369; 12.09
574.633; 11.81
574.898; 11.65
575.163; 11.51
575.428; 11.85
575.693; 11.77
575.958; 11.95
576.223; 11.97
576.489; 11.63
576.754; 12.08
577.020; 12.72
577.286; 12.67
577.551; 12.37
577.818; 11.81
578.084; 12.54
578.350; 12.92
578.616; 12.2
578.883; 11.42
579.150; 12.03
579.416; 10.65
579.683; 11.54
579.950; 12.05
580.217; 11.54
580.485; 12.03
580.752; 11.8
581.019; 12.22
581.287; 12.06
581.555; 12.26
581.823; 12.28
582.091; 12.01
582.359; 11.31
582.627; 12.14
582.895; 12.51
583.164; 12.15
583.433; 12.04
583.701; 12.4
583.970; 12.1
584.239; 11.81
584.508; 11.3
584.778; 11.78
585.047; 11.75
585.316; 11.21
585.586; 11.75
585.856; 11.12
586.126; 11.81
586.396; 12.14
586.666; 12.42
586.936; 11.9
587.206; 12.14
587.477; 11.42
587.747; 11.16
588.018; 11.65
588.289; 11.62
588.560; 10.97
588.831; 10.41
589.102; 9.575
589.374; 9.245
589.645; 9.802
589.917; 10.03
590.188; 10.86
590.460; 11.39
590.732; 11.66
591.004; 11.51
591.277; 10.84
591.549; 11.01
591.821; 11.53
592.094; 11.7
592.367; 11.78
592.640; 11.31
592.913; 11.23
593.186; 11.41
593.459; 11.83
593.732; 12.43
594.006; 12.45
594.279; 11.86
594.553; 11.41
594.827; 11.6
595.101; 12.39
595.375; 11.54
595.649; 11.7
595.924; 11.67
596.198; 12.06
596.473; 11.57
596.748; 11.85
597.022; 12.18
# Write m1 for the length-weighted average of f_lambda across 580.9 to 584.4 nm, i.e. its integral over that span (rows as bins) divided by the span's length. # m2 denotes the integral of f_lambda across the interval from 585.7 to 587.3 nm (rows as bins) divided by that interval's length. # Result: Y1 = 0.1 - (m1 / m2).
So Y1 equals -0.915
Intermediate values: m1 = 12.1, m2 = 11.9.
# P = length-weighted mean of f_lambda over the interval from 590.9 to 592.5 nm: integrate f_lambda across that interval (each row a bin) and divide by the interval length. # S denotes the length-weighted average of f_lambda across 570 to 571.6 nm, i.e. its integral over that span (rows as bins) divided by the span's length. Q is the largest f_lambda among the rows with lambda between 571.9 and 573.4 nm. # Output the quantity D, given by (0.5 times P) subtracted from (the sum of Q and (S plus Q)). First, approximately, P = 11.4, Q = 13.24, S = 11.4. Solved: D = 32.2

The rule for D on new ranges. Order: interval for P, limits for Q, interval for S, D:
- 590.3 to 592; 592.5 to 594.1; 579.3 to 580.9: 30.9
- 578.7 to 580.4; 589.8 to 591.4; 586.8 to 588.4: 29.2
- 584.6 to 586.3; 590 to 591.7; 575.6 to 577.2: 29.6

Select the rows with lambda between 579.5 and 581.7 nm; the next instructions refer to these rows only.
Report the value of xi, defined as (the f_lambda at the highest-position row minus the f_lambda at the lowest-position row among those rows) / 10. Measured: 0.07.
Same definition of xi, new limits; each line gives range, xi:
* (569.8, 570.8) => 0.06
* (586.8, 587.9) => -0.07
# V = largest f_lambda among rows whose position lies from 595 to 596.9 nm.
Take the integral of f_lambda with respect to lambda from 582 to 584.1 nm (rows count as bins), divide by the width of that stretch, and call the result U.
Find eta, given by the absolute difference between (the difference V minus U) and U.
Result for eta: 11.8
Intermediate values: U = 12.1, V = 12.39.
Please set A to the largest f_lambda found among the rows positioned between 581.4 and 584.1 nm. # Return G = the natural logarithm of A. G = 2.53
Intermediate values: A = 12.51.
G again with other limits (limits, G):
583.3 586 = 2.52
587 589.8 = 2.50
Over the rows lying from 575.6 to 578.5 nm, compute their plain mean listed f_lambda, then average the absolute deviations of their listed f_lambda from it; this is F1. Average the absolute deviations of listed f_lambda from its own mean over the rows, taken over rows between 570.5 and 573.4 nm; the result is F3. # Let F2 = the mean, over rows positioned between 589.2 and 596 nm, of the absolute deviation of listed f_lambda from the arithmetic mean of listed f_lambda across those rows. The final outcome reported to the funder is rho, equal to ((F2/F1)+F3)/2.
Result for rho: 1.0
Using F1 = 0.38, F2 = 0.53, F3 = 0.59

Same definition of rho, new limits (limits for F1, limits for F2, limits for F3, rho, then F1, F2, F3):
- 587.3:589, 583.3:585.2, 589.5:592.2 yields 0.6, 0.36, 0.25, 0.52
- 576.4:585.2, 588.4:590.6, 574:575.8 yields 1.1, 0.35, 0.62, 0.31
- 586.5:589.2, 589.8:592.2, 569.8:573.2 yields 0.6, 0.64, 0.43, 0.58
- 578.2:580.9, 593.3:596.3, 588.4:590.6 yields 0.7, 0.43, 0.31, 0.62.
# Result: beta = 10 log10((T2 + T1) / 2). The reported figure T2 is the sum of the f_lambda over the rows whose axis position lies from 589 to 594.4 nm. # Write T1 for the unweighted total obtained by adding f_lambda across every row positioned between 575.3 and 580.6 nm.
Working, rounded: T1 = 240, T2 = 223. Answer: 23.6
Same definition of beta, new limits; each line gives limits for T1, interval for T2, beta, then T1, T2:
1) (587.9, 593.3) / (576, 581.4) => 23.6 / 220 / 240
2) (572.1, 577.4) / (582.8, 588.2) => 23.8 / 242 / 237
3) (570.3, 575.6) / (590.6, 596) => 23.7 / 238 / 233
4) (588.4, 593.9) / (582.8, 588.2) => 23.6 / 221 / 237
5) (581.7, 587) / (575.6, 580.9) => 23.8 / 238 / 240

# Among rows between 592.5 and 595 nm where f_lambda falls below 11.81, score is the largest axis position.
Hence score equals 594.827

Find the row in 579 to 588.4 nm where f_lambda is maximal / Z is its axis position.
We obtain 582.895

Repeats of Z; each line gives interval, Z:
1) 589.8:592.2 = 592.094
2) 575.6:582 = 578.350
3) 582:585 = 582.895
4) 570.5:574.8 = 572.520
